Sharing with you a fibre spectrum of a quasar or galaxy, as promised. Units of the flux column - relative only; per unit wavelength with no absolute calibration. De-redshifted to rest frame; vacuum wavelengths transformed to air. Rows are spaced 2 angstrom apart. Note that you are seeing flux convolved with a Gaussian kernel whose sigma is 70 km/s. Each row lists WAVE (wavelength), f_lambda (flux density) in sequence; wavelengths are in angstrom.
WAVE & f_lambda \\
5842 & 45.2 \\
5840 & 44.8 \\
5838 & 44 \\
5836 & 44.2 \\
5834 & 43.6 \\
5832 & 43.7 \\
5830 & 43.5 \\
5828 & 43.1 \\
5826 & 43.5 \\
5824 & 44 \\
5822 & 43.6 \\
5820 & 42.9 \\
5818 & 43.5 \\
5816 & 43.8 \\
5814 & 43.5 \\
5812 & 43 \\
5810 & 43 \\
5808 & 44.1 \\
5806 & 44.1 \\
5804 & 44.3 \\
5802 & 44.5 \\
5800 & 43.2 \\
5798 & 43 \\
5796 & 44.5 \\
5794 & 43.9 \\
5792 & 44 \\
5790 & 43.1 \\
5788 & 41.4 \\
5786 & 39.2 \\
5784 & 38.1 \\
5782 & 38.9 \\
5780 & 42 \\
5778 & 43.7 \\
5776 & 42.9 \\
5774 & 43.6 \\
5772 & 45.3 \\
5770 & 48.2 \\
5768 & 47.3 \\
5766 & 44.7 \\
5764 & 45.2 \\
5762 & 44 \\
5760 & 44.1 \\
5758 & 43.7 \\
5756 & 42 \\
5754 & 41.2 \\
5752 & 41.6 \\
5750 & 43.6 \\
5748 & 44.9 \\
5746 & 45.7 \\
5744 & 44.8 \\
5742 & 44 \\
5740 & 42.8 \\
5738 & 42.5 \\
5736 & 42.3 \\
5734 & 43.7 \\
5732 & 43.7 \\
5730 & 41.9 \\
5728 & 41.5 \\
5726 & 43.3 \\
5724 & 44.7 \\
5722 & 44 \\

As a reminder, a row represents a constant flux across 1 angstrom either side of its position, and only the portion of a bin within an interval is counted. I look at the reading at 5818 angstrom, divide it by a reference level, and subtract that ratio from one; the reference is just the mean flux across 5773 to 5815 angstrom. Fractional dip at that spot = -0.017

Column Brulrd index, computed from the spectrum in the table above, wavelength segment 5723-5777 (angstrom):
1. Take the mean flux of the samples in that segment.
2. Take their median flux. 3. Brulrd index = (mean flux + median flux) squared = 7660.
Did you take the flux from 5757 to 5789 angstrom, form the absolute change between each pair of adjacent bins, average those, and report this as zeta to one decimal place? 1.4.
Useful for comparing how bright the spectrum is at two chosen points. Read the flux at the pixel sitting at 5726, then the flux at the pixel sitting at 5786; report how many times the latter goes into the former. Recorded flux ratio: 1.10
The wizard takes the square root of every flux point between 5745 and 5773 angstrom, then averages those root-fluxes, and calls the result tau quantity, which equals 6.66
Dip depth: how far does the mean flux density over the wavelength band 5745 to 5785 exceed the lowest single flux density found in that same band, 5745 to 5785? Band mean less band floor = 5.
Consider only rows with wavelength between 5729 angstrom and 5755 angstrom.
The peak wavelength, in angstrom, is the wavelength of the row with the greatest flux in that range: 5746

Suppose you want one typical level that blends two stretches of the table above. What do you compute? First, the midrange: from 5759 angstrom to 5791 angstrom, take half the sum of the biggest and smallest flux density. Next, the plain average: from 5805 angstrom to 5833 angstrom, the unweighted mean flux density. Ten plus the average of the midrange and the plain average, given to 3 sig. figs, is 53.3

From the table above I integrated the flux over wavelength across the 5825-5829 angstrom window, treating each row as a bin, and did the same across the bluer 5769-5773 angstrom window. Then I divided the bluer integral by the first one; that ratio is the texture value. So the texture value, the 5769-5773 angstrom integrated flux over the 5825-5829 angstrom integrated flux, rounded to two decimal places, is 1.08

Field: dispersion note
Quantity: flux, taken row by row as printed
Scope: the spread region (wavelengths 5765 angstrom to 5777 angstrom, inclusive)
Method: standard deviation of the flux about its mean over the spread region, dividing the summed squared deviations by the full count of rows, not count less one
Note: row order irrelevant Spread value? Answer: 1.9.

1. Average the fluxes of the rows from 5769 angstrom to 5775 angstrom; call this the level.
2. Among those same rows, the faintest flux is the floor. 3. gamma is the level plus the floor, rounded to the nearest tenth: 89.3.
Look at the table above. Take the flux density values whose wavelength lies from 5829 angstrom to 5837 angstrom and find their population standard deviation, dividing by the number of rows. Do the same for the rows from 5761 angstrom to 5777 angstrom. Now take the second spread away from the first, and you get -1.4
